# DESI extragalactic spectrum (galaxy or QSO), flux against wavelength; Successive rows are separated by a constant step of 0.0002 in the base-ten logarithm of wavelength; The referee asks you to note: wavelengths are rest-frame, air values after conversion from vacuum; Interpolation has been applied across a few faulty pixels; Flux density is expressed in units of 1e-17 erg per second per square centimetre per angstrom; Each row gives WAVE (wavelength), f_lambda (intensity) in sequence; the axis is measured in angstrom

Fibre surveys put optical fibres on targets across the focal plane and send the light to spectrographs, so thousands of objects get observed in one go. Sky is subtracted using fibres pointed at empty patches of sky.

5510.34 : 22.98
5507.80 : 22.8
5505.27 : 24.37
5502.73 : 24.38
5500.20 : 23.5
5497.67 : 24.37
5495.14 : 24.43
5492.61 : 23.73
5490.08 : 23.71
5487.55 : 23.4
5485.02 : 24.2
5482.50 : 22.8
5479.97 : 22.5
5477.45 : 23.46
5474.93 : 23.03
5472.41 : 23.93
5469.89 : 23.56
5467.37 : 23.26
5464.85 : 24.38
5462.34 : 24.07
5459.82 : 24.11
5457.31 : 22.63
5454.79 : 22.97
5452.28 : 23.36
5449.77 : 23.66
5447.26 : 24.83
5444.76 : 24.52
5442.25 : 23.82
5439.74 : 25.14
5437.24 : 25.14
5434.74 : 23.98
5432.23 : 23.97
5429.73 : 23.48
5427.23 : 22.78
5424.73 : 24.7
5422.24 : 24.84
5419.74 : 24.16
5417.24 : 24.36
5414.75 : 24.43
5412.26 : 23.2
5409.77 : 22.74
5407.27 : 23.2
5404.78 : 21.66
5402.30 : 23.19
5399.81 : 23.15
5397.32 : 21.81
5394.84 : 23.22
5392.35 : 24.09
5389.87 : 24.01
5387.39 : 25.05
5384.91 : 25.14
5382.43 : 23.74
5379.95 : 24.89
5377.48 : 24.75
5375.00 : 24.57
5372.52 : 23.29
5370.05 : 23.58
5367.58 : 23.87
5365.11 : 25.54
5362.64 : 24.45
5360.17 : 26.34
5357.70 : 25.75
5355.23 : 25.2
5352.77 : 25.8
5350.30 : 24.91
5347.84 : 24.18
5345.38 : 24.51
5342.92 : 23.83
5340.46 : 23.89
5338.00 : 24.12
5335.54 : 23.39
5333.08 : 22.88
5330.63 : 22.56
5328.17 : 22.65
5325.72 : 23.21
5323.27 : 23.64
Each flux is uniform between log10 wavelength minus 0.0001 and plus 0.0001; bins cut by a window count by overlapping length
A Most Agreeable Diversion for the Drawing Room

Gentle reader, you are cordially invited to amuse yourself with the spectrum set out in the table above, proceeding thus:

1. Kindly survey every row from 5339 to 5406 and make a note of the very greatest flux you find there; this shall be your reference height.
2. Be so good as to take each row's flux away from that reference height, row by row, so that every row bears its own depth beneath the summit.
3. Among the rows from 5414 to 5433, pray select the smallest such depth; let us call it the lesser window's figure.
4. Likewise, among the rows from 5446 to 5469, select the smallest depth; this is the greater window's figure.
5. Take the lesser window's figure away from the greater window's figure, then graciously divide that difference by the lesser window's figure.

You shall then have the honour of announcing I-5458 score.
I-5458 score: 0.0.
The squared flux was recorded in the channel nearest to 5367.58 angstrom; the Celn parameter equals 570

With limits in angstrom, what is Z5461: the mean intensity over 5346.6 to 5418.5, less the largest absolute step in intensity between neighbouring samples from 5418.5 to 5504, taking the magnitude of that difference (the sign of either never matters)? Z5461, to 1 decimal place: 22.2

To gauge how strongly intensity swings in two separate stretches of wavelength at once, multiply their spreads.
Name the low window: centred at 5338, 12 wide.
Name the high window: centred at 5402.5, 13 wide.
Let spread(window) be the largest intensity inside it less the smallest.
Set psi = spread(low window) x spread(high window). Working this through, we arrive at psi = 1.9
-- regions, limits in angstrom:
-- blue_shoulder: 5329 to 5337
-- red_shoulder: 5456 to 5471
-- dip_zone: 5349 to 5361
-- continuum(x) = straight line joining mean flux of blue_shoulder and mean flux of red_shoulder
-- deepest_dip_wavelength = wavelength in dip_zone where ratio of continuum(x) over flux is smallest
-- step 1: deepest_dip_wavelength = 5360.17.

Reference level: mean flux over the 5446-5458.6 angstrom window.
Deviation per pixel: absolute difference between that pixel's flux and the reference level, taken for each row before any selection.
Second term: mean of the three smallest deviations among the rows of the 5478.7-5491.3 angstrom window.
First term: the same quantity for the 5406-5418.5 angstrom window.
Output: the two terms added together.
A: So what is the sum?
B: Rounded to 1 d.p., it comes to 0.8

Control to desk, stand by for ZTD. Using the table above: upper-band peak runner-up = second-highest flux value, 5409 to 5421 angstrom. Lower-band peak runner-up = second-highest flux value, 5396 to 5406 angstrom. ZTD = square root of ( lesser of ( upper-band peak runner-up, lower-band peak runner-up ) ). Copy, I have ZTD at 4.81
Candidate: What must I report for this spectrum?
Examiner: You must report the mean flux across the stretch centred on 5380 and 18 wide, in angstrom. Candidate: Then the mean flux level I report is 24.5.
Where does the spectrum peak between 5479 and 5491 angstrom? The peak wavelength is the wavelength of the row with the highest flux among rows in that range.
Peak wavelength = 5485.02 angstrom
